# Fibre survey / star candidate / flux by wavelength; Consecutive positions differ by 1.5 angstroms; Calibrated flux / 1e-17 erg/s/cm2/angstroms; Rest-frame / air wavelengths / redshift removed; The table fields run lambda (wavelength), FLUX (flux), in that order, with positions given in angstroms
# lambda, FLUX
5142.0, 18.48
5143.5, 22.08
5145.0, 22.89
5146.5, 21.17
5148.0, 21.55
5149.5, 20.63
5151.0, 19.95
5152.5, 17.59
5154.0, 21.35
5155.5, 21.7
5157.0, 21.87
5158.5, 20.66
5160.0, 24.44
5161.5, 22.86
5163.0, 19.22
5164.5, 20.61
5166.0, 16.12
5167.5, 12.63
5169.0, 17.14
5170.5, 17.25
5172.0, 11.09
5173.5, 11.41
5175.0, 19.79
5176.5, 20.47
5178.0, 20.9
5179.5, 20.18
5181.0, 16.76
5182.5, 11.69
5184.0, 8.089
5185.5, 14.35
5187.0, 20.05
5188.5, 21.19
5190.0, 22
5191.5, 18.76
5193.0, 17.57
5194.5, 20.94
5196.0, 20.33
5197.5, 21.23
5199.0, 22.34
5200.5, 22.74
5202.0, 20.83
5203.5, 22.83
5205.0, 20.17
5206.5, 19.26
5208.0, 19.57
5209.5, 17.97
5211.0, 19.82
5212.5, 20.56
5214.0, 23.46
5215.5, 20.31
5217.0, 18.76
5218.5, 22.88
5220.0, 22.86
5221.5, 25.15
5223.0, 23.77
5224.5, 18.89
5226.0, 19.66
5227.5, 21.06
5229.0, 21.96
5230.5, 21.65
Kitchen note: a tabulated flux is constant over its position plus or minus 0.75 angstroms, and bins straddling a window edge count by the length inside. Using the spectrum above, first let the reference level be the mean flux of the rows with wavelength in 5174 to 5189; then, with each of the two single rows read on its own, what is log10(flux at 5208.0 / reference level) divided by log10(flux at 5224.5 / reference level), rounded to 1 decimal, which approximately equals 1.4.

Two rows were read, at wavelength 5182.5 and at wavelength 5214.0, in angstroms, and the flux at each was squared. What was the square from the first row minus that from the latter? -414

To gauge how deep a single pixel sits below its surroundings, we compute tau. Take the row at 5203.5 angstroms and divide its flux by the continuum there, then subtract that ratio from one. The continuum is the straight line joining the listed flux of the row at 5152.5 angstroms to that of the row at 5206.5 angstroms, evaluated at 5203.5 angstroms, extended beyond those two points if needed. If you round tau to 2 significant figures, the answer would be -0.19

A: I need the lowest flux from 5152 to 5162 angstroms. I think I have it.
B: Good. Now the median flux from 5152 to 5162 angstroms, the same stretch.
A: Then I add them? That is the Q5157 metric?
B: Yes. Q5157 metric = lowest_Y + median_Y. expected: 39.3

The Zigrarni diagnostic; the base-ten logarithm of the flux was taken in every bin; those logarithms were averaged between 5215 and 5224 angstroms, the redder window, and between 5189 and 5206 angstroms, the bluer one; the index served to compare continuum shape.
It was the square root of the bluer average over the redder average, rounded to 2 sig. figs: 0.99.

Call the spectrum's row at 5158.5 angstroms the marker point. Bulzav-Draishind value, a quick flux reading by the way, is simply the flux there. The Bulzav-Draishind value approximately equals 20.66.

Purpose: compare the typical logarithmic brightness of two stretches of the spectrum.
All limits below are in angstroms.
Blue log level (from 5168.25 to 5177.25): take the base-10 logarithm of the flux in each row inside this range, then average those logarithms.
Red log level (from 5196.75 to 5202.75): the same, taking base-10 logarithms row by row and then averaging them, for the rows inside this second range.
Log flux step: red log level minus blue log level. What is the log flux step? 0.141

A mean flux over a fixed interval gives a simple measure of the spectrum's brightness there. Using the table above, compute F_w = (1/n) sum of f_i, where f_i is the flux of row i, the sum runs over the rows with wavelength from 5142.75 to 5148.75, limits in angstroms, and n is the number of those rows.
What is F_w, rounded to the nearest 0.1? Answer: 21.9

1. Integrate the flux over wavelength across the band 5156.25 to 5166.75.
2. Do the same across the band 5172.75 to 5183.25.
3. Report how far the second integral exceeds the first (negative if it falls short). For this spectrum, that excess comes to -37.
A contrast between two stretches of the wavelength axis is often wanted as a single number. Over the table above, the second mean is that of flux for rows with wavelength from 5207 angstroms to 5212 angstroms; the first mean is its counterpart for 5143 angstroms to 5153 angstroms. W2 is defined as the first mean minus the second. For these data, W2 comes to 1.7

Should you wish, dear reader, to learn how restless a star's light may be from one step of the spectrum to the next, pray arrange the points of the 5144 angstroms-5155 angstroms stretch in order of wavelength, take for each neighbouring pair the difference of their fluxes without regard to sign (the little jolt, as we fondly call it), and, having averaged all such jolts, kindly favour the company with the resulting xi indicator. 1.6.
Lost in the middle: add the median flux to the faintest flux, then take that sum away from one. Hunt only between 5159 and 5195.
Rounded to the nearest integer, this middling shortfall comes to -26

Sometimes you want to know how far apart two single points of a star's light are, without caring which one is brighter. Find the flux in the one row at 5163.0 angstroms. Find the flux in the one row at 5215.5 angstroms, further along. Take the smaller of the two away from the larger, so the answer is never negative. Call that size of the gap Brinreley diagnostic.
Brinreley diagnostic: 1.1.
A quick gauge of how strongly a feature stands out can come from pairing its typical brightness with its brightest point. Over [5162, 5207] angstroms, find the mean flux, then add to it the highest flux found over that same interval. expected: 41.1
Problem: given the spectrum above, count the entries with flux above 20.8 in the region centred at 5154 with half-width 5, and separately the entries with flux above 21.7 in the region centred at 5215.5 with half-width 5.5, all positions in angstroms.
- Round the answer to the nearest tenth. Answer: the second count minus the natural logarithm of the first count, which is 1.9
